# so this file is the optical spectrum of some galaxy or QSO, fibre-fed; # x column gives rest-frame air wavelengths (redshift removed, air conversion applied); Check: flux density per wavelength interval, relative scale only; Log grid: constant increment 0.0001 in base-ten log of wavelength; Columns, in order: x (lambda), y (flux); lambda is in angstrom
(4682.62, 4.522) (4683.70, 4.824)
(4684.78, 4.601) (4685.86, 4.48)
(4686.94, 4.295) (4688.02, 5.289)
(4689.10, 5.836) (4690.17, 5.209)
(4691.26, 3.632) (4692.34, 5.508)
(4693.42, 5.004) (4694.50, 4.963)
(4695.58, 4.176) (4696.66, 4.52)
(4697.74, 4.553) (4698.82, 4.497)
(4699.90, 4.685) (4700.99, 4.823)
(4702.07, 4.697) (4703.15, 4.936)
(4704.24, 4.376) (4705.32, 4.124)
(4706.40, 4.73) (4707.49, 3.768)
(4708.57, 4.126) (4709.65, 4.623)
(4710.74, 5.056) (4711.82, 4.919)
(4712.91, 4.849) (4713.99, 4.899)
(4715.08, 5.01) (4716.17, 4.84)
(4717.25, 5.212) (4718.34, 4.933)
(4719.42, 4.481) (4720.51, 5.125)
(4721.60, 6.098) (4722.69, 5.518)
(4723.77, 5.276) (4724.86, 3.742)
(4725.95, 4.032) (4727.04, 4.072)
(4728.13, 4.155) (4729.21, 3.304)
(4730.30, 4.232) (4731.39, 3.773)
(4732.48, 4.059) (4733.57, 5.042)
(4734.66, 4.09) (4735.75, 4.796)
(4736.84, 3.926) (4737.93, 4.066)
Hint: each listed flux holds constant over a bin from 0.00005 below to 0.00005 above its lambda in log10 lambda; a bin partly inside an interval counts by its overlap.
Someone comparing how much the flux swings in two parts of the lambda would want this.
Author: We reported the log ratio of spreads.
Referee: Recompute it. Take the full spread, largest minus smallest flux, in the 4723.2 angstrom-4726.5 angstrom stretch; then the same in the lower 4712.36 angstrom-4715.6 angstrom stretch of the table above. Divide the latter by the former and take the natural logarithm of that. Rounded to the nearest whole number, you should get -2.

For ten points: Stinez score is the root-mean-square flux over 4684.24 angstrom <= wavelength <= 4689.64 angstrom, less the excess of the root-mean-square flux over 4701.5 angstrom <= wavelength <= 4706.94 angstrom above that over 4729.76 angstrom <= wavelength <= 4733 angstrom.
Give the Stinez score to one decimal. 4.4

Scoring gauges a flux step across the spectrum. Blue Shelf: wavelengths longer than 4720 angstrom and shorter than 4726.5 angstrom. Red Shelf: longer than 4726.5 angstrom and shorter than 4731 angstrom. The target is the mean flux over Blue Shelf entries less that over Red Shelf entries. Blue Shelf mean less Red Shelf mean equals 1.02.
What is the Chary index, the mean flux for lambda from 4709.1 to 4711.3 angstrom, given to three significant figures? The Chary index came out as 4.84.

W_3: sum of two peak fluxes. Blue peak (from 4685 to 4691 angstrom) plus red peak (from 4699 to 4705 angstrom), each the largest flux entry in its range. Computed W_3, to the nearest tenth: 10.8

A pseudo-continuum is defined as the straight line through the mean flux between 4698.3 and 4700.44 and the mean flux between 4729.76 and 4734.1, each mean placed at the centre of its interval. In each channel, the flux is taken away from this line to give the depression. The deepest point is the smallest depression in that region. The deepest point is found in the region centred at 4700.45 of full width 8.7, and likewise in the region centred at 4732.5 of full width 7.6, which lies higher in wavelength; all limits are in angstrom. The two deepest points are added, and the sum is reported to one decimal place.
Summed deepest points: -1.2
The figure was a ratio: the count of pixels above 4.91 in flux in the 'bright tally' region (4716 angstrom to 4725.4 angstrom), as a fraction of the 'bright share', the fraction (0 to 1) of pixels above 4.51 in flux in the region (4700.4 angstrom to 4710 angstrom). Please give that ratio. 11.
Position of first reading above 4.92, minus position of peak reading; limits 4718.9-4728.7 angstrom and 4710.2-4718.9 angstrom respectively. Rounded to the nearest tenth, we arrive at 3.3 angstrom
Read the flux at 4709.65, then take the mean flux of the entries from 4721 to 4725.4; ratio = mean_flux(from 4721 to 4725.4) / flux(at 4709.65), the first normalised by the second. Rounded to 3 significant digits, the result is 1.12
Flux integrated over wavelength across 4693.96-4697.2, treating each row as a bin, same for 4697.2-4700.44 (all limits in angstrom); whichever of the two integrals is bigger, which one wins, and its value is 14.9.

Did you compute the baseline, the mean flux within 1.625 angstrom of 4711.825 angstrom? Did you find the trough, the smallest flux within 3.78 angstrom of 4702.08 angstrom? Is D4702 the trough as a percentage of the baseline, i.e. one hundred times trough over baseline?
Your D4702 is 83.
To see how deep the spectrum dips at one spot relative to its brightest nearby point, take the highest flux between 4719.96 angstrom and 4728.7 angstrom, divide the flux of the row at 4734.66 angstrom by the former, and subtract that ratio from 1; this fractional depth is 0.33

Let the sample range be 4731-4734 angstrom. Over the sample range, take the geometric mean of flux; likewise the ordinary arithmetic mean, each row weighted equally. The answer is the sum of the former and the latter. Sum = 8.5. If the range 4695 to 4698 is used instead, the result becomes 8.8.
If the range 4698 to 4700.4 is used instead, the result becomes 9.2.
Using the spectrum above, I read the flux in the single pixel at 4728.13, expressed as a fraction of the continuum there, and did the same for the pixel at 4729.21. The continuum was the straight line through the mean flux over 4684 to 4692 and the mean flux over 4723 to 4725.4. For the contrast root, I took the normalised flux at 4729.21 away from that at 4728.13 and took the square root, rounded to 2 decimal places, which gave 0.43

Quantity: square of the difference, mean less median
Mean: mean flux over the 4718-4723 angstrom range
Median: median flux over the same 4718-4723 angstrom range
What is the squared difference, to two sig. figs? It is 0.011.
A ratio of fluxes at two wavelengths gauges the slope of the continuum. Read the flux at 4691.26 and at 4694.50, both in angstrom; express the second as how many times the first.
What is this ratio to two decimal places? 1.37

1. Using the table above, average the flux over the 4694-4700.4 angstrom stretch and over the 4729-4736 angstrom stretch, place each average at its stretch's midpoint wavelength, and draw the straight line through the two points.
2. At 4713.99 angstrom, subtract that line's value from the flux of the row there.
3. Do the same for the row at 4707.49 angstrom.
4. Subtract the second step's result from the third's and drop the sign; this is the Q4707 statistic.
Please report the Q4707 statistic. 1.20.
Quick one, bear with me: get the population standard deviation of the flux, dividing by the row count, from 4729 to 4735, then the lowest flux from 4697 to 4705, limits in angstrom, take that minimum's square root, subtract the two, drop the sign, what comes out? 1.57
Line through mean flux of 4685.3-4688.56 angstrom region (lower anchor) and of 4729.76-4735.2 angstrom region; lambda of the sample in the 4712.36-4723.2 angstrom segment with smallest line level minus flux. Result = 4721.60 angstrom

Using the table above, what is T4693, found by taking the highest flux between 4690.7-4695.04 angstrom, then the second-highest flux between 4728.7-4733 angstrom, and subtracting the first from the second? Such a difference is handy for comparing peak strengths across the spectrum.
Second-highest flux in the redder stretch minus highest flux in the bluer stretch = -1.4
